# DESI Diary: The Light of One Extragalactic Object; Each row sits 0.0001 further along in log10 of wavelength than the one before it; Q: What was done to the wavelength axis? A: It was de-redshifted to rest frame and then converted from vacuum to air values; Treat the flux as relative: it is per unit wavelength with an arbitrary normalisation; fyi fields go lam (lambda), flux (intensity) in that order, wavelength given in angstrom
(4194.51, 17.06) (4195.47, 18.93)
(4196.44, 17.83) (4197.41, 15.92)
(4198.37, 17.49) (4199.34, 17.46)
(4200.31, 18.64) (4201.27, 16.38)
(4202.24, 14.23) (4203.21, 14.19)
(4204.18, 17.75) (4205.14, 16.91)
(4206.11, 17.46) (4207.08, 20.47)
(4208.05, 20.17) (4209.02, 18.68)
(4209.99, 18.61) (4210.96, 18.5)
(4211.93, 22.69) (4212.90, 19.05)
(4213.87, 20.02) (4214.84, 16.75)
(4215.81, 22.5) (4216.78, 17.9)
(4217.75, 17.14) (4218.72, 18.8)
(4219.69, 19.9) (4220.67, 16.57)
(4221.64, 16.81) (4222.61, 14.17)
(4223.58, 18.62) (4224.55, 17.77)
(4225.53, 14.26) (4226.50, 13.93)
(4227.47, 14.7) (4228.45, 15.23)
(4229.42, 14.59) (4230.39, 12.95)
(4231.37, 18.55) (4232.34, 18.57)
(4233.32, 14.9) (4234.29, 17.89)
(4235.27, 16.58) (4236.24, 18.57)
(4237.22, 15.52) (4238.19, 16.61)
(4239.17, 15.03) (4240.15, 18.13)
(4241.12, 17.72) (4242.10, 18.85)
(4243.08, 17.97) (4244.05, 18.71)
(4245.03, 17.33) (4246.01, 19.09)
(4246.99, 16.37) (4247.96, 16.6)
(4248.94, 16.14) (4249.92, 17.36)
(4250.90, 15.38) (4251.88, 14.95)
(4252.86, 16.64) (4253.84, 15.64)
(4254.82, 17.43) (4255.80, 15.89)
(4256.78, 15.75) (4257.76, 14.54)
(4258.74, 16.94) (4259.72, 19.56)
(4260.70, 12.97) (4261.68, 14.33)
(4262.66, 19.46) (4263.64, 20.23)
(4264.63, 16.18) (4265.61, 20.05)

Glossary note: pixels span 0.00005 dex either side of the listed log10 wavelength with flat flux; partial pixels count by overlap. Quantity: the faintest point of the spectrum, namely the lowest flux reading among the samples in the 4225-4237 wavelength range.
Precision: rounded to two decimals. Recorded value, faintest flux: 12.95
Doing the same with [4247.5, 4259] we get 14.54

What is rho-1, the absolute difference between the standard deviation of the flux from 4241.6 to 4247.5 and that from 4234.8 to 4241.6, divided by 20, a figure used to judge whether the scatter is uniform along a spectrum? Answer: 0.014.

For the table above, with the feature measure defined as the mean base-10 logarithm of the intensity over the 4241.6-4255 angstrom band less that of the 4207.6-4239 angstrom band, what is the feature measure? -0.01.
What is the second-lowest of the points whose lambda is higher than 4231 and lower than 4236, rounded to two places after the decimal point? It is 16.58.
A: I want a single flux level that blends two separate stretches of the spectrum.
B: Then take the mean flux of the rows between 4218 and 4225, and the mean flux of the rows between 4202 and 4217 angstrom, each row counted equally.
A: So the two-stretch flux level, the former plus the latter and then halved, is 18.0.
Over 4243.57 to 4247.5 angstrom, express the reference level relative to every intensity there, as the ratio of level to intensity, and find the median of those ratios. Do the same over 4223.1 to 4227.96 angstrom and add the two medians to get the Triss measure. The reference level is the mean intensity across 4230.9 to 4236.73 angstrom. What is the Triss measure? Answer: 2.16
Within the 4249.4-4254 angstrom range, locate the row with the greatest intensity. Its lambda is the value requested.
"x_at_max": 4249.92 angstrom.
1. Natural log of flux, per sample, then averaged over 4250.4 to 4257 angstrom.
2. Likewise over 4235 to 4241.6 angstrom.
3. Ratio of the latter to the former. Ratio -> 1.02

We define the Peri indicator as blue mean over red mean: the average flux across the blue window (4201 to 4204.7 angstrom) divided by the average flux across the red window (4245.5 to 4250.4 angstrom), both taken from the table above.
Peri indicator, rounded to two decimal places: 0.91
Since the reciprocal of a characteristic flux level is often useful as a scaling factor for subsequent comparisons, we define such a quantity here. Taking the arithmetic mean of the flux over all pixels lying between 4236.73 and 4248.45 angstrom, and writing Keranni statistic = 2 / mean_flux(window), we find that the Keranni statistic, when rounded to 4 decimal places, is 0.1154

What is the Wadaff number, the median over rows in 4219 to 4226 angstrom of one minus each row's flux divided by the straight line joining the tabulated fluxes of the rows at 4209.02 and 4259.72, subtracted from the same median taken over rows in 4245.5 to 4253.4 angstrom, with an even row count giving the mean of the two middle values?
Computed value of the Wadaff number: 0.038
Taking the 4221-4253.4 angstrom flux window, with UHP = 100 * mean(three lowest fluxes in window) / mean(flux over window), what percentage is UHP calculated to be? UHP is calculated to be 82.6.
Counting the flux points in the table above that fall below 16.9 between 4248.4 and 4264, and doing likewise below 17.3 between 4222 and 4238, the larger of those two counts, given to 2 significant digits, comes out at 10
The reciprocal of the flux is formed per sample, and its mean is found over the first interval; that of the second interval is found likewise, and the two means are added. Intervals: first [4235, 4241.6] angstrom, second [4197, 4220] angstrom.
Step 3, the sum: 0.115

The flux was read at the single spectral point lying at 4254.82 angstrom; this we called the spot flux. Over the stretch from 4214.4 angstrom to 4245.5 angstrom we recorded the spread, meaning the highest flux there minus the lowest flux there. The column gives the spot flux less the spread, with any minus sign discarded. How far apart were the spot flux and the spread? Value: 7.9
